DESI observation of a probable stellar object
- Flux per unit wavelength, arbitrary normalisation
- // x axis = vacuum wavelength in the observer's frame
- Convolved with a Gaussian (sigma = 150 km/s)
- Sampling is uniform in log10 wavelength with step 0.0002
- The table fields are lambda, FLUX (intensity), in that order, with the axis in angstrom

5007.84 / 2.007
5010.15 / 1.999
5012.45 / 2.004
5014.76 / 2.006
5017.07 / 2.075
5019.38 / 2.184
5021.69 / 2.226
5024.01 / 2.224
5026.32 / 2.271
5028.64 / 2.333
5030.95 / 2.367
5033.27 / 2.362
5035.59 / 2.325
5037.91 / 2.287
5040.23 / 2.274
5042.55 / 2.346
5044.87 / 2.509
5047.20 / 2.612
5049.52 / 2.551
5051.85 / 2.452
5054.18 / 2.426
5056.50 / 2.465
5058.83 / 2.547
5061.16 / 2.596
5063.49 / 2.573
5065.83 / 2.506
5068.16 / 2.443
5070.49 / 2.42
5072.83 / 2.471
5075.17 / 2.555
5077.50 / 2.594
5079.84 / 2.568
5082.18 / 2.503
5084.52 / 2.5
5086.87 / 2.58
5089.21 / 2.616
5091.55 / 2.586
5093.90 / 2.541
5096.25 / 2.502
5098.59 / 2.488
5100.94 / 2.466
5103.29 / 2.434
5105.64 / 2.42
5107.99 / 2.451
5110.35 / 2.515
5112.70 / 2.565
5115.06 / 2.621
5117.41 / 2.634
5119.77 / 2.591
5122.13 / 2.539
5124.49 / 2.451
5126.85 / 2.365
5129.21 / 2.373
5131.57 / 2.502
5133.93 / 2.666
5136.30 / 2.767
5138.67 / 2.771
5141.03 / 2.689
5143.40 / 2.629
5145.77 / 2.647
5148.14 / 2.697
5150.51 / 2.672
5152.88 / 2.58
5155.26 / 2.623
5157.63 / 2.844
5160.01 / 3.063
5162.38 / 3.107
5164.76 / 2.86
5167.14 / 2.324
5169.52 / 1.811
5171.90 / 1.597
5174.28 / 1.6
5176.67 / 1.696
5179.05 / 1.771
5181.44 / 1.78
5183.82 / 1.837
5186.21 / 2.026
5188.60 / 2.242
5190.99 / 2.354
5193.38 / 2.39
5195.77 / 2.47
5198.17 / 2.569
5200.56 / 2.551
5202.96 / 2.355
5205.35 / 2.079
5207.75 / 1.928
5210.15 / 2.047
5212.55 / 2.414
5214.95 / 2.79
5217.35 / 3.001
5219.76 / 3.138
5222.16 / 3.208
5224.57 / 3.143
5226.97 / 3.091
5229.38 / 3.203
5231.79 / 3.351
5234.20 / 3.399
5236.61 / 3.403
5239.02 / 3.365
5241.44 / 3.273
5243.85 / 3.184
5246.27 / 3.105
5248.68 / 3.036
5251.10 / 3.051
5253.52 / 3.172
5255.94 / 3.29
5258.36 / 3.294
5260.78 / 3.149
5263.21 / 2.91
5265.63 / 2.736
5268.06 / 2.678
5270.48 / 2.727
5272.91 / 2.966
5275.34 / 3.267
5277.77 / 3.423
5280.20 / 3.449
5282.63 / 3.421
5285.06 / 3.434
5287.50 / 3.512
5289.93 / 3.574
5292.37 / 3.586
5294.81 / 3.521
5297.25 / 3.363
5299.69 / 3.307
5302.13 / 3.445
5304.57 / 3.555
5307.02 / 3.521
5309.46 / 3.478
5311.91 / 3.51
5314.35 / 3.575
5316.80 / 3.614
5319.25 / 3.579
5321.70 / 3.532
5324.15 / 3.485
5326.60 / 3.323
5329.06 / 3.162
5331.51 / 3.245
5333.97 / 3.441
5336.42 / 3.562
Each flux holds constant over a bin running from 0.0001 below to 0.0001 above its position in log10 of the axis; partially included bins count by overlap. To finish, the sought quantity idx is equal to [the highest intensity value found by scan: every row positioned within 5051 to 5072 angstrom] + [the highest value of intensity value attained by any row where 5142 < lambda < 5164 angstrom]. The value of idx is 5.70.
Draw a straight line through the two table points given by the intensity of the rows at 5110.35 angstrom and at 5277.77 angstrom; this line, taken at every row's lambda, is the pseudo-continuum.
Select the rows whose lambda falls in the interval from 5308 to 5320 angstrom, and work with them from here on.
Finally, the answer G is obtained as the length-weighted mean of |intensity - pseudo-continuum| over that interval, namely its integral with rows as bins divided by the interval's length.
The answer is 0.07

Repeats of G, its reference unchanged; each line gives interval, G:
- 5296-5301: 0.20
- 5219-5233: 0.07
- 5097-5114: 0.04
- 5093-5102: 0.05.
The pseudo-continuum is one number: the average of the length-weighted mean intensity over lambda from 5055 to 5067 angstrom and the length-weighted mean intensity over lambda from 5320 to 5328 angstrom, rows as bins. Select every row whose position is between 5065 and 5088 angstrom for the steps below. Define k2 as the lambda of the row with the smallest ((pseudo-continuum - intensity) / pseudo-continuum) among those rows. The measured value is 5077.50 angstrom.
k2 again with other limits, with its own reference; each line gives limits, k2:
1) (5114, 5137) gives 5136.30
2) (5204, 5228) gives 5222.16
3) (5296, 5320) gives 5316.80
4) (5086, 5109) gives 5089.21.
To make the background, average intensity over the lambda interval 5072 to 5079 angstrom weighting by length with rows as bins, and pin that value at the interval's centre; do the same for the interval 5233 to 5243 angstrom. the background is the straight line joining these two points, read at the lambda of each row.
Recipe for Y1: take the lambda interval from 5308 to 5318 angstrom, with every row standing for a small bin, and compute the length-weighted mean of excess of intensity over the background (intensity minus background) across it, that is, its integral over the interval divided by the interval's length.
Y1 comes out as -0.18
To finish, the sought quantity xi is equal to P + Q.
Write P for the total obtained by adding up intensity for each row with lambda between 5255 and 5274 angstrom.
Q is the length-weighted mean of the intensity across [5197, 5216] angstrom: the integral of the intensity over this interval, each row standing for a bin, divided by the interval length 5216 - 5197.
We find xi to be 26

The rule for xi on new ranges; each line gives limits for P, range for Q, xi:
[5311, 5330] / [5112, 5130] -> 30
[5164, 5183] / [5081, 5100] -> 18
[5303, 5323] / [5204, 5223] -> 31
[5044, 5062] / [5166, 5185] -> 22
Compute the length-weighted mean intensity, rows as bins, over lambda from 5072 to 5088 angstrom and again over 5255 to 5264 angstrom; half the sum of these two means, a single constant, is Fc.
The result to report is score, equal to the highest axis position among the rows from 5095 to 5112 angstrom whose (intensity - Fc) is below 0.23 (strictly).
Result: 5110.35 angstrom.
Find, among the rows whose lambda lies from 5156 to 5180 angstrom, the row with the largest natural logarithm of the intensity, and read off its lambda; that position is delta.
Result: 5162.38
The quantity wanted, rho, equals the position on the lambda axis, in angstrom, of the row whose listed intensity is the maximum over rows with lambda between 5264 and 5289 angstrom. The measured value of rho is 5287.50 angstrom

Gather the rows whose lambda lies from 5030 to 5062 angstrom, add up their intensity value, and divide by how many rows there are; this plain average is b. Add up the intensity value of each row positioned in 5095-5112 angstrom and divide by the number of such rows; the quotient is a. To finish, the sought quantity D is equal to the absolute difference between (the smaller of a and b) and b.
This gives 0.00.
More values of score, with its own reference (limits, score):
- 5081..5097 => 5096.25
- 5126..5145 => 5143.40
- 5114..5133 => 5131.57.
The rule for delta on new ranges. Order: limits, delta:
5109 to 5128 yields 5117.41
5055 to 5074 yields 5061.16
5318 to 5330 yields 5319.25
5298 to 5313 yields 5304.57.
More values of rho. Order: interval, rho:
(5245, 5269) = 5258.36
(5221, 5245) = 5236.61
